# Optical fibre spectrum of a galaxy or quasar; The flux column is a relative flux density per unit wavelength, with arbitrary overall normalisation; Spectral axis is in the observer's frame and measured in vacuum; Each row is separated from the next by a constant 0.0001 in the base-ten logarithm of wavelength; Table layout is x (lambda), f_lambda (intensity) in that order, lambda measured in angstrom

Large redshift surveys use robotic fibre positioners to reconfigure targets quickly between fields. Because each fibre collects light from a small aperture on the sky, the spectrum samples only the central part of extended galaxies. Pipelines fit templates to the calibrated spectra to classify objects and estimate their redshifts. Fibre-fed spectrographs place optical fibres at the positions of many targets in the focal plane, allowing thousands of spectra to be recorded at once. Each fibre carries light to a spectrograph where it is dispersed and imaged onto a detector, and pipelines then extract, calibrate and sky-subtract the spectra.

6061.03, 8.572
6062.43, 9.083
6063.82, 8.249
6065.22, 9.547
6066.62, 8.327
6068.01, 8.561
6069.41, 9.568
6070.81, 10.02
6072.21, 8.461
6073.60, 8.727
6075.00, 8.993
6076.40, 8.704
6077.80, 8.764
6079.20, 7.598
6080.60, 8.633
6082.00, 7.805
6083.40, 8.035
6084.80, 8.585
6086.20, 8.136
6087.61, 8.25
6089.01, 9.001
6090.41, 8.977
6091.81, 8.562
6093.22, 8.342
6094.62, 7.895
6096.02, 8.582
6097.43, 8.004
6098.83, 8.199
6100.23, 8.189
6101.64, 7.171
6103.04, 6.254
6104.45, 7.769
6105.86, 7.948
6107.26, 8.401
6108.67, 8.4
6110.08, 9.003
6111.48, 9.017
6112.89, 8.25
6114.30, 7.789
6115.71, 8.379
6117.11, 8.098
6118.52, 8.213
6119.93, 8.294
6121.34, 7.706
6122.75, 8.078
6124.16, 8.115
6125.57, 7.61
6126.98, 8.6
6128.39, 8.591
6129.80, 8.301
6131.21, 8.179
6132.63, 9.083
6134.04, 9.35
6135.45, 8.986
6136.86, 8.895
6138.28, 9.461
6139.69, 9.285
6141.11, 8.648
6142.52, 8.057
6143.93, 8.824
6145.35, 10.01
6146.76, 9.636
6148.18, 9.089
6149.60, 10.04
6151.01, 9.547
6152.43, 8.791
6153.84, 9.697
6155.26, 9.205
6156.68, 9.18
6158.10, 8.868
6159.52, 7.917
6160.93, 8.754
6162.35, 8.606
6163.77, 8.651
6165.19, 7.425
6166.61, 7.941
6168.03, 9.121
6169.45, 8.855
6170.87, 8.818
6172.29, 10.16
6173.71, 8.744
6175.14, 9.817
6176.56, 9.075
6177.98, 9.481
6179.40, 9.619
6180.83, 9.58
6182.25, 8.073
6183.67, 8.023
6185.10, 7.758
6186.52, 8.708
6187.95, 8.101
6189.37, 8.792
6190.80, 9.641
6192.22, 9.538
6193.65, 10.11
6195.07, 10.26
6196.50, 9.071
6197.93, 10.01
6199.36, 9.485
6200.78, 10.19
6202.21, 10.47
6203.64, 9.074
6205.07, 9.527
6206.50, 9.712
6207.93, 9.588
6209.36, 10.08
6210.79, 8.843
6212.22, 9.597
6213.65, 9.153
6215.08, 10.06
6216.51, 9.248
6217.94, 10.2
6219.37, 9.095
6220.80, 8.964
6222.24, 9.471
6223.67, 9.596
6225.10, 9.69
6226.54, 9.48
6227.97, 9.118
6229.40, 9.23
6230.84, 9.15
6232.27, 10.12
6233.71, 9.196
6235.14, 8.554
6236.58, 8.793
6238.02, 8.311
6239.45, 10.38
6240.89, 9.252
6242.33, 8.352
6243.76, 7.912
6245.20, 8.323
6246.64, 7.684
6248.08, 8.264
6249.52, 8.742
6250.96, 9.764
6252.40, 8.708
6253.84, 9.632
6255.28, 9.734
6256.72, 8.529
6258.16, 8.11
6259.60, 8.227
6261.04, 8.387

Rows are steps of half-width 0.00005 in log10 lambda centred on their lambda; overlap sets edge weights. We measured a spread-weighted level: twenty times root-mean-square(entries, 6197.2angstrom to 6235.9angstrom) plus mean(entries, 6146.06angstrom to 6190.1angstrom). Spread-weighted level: 199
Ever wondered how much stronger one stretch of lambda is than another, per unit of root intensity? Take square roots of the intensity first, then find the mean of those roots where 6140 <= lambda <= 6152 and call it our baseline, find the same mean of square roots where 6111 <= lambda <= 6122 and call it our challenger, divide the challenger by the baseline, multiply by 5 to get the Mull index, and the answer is 4.72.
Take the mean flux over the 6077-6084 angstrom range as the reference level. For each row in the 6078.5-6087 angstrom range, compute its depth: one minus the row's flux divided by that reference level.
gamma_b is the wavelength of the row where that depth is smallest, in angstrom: 6080.60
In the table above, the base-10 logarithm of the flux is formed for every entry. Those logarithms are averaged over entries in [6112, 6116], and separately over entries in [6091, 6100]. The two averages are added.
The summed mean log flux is 1.827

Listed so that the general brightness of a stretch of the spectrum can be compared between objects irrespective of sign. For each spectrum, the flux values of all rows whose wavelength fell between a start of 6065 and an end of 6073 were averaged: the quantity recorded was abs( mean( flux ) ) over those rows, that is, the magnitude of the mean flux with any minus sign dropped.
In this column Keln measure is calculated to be 9.1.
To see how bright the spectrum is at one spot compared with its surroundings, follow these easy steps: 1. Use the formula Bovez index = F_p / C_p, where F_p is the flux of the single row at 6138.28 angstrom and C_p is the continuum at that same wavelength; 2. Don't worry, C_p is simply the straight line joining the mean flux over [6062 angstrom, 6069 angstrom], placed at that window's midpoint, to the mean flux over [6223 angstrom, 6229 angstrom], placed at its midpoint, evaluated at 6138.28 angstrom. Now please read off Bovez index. 1.04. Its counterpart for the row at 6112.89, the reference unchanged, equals 0.92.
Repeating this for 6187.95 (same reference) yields 0.87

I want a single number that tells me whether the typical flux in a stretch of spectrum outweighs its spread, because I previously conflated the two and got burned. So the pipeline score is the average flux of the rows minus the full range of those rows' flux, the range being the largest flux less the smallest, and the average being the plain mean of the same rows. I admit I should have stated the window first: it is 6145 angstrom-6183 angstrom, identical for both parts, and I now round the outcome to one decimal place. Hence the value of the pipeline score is 6.3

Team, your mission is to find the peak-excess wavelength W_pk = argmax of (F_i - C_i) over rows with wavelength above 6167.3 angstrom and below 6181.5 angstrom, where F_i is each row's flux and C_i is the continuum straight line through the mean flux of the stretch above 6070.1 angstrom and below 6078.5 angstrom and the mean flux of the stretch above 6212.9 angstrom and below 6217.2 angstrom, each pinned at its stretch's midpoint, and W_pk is 6172.29 angstrom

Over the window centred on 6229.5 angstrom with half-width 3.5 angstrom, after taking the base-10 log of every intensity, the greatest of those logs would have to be 1.01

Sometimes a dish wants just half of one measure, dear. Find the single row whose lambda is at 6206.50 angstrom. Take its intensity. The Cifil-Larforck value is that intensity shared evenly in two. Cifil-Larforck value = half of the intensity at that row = 4.9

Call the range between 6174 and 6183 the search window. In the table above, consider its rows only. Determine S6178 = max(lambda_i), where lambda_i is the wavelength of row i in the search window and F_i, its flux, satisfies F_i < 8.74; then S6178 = 6182.25 angstrom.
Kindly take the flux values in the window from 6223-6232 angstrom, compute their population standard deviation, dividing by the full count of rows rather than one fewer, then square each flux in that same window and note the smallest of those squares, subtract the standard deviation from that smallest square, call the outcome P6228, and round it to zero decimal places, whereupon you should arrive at 83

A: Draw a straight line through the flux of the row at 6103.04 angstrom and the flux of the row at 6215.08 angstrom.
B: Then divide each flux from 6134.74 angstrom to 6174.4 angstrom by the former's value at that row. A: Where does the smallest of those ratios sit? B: 6165.19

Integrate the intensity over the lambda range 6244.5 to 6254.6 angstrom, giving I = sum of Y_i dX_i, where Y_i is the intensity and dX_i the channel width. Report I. 88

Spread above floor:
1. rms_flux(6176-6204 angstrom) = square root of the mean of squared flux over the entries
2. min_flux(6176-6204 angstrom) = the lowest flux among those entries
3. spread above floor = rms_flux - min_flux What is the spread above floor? 1.5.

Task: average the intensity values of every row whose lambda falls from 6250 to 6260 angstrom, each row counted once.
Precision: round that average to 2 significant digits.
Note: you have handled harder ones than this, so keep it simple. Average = 9.0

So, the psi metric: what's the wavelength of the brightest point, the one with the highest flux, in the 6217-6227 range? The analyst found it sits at 6217.94 angstrom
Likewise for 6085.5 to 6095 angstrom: 6089.01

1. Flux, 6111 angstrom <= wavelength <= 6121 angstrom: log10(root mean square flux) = 0.919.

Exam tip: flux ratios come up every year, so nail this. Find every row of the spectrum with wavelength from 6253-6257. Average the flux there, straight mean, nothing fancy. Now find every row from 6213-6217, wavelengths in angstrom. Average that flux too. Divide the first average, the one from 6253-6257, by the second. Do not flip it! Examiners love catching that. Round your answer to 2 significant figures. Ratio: 0.98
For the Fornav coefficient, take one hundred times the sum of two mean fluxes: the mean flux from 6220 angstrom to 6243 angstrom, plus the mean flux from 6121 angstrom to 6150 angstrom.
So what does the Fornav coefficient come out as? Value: 1802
